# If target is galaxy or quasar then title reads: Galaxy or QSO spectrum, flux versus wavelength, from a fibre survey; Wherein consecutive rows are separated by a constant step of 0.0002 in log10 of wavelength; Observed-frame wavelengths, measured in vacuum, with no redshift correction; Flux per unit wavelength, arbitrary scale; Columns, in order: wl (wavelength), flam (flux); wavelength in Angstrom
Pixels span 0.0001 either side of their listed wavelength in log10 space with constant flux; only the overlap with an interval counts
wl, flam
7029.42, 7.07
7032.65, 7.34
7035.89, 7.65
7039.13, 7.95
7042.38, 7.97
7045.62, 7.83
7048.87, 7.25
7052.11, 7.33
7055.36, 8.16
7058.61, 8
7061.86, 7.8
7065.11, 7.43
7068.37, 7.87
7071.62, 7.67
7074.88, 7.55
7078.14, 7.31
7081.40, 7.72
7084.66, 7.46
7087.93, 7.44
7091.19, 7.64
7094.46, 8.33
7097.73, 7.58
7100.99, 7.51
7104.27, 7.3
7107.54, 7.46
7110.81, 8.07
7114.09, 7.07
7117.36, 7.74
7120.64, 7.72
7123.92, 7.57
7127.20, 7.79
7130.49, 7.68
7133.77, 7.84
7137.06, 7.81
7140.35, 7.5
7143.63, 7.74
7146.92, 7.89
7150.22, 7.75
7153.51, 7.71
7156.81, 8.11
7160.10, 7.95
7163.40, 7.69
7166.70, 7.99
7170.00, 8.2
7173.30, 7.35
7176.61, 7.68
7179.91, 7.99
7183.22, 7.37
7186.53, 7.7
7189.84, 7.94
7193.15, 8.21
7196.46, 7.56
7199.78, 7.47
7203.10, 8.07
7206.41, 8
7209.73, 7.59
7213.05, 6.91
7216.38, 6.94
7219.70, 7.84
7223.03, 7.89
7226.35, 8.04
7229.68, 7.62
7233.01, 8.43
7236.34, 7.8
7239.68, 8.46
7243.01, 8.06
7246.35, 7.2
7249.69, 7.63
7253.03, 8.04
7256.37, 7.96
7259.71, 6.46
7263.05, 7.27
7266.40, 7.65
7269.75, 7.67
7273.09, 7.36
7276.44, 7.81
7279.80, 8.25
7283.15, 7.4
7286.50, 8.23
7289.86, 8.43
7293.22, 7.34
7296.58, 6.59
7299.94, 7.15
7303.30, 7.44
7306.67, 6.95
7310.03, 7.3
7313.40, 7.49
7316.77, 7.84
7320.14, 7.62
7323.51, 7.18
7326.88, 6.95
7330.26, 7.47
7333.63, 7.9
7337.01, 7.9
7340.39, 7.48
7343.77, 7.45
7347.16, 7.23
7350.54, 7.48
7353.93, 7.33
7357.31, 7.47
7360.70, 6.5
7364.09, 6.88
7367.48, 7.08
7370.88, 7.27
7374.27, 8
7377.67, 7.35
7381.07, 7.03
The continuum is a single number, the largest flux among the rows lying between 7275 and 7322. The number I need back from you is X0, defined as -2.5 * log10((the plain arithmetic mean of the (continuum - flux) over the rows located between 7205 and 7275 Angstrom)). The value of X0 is 0.28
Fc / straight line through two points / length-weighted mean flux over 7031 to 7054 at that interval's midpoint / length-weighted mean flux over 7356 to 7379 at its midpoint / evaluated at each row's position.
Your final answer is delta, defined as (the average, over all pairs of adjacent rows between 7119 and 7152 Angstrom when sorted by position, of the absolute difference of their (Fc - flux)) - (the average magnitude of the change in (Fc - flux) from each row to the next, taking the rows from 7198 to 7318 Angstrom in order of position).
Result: -0.33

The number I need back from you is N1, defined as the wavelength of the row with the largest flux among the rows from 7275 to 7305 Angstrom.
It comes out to 7289.86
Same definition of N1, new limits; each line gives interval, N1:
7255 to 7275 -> 7256.37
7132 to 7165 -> 7156.81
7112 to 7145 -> 7133.77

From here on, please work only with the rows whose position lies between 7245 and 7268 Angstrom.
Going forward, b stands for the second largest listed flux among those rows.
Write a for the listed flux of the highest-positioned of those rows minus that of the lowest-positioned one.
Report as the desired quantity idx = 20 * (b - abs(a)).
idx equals 150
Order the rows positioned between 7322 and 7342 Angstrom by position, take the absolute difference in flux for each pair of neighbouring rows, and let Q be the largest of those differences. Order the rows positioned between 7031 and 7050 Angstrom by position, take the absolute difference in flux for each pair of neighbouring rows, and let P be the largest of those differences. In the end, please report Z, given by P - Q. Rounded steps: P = 0.6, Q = 0.52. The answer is 0.1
